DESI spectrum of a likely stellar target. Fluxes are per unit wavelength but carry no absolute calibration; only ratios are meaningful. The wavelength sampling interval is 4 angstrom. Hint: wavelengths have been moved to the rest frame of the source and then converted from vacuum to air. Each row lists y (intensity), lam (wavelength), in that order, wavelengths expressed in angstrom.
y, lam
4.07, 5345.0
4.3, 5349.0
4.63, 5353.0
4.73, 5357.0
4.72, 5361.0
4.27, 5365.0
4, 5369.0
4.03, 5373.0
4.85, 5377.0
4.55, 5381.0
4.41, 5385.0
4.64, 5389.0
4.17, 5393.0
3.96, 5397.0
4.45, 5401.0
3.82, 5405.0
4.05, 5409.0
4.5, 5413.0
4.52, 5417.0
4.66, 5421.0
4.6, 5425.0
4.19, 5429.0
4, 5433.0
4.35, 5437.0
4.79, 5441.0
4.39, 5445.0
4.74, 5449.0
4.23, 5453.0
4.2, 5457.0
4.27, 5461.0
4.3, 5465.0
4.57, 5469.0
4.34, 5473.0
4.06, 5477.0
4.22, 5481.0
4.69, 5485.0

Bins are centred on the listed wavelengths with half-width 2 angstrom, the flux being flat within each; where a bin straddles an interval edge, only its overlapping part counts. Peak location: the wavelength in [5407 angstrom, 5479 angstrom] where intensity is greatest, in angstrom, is 5441.0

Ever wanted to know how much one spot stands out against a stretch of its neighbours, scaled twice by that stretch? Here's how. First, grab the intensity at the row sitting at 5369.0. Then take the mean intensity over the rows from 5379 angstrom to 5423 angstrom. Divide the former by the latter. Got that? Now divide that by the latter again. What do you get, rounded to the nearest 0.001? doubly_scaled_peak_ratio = 0.212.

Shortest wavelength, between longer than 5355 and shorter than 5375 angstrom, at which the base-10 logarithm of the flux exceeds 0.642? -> 5357.0 angstrom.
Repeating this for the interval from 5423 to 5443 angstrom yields 5425.0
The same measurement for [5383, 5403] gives 5385.0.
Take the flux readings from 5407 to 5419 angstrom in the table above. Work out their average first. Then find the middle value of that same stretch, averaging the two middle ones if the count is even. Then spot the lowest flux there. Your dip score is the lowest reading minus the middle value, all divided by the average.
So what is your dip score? -0.10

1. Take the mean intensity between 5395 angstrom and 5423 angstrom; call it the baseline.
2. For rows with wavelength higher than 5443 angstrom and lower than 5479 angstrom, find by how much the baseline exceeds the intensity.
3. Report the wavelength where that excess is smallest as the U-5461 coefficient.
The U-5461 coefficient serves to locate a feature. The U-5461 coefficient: 5449.0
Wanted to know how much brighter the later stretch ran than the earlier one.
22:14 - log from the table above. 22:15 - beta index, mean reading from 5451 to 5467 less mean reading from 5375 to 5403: -0.2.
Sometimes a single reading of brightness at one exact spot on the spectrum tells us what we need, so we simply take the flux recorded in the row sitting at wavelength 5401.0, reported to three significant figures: 4.45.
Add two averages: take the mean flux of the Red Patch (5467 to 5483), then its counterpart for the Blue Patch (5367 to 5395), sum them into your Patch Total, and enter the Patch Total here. 8.68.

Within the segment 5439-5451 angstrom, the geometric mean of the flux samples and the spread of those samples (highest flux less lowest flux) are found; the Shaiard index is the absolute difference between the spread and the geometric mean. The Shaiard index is 4.2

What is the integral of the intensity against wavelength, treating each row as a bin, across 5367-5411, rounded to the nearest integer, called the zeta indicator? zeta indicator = 188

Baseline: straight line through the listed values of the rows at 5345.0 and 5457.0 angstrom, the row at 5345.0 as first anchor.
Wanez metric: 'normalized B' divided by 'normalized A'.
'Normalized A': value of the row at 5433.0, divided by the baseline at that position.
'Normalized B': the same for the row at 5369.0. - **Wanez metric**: 1.02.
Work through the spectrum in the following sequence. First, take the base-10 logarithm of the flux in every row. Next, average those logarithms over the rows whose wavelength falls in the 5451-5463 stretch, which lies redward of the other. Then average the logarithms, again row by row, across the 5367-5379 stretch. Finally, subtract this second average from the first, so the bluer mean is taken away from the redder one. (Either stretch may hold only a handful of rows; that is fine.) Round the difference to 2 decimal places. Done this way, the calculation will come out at 0.00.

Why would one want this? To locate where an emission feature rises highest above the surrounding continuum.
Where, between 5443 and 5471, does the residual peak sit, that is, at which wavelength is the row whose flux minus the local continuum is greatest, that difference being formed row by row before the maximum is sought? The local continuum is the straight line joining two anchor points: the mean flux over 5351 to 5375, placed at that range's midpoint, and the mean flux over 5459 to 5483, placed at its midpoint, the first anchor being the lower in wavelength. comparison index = 5449.0 angstrom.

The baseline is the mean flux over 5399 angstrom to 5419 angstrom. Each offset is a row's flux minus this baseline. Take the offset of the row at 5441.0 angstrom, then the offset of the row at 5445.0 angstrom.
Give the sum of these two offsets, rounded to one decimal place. 0.6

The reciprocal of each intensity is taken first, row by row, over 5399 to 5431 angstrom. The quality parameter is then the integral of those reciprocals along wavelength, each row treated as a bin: 7.39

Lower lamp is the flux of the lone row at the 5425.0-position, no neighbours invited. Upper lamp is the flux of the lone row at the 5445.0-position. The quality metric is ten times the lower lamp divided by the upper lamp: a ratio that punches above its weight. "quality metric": 10.5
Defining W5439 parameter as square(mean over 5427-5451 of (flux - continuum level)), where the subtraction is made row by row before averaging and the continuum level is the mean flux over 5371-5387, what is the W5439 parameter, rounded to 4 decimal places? 0.0025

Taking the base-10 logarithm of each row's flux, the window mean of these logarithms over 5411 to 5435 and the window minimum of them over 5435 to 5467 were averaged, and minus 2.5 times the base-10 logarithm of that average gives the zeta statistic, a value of 0.50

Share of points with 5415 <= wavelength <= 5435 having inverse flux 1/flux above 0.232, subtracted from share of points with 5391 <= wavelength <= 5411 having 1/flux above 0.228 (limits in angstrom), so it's 0.40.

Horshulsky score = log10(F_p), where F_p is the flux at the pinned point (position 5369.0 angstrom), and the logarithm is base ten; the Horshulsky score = 0.60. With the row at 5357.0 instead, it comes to 0.67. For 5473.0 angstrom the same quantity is 0.64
